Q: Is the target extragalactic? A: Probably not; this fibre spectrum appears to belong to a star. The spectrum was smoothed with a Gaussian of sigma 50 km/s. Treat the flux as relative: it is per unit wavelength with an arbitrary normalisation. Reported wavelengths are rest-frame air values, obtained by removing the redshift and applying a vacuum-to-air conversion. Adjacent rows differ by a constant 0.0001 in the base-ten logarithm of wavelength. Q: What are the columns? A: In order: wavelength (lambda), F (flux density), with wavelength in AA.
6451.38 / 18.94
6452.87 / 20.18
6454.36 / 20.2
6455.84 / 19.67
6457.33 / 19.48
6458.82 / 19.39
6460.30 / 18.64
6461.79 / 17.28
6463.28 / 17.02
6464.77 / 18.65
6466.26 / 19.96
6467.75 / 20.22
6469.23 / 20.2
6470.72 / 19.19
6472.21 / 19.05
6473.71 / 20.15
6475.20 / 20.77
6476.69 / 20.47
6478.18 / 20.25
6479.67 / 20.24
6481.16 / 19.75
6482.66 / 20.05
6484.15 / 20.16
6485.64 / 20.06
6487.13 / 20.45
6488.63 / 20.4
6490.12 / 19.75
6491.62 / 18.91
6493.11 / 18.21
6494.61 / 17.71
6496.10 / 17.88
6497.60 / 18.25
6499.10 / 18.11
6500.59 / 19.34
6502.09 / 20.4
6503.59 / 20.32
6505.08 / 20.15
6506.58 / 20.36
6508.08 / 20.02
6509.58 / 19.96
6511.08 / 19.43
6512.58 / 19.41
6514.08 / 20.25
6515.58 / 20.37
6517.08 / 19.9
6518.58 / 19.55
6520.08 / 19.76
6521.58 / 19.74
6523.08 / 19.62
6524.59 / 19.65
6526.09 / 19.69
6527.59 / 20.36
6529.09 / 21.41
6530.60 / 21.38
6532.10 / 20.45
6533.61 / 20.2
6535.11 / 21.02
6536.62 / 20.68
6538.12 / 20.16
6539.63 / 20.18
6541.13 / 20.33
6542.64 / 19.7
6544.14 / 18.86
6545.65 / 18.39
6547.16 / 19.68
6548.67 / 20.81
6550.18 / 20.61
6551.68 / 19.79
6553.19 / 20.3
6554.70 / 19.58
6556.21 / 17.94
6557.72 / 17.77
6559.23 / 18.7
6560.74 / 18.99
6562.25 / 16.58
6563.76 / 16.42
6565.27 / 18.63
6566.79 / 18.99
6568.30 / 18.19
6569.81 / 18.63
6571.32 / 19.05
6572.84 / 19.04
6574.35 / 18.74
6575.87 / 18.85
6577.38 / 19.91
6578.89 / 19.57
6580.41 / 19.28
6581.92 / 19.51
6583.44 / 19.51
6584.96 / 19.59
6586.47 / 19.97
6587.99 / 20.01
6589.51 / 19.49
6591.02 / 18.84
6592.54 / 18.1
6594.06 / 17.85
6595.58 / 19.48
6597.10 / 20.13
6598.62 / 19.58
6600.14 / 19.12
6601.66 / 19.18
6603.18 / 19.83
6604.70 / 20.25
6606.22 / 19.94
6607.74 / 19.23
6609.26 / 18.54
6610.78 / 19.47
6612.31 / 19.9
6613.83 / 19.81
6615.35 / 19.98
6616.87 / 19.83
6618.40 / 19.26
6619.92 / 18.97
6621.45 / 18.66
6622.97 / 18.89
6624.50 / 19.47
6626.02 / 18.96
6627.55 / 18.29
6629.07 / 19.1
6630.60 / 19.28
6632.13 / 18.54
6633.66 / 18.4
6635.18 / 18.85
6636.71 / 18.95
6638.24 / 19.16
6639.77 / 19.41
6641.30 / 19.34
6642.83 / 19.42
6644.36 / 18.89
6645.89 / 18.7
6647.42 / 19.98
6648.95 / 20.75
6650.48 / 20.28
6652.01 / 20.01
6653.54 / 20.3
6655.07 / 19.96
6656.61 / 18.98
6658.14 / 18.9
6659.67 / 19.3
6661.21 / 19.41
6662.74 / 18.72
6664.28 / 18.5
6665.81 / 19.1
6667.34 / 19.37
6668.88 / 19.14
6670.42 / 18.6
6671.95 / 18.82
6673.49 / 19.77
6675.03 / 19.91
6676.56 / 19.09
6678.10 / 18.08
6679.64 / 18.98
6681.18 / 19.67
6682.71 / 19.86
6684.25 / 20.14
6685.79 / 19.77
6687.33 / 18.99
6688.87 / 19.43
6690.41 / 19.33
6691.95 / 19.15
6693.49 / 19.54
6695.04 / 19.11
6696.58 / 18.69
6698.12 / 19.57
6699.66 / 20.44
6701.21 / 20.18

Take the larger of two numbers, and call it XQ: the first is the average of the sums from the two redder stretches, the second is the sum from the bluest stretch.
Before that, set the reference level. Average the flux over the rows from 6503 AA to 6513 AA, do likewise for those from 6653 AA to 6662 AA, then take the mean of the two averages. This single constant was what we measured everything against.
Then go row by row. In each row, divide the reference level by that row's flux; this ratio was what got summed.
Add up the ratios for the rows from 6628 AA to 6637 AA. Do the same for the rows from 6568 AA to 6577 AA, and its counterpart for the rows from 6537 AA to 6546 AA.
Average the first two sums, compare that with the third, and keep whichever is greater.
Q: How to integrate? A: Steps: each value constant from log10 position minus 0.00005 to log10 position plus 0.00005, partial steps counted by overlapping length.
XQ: 6.29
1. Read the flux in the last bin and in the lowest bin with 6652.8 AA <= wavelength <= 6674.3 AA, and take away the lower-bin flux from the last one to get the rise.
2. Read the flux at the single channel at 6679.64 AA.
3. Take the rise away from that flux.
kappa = 19.5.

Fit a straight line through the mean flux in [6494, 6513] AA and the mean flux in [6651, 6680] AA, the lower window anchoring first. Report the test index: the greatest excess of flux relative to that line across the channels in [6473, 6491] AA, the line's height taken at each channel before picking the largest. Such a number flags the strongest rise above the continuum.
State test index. 1.4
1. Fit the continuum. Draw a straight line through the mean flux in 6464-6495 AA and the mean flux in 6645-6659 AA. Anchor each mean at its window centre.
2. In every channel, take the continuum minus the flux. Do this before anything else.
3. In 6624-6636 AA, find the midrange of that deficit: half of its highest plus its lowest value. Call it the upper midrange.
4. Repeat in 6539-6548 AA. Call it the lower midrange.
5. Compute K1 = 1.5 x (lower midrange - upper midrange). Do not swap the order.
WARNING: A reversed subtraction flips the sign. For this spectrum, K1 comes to -0.7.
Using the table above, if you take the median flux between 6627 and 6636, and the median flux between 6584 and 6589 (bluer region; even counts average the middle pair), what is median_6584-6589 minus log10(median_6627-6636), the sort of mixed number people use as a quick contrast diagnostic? 18.7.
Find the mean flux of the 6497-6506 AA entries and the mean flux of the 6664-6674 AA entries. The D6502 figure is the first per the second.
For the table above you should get 1.02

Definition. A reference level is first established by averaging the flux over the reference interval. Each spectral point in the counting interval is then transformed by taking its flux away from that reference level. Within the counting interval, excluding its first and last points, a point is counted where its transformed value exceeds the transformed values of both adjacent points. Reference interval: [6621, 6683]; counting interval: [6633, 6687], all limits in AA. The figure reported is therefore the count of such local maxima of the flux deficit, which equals 7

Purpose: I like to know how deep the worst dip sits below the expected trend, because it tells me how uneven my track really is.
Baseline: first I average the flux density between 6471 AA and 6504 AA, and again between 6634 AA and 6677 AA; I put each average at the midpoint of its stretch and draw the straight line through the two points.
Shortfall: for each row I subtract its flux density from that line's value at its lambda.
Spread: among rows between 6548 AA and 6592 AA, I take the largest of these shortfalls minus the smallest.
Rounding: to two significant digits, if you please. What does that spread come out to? 4.4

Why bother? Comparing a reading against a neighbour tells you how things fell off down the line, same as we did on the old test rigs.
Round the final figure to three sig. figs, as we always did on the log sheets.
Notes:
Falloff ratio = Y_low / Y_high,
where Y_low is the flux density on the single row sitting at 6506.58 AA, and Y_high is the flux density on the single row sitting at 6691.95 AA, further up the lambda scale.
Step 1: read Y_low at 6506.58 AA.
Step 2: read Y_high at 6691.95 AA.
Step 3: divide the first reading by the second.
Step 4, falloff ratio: 1.06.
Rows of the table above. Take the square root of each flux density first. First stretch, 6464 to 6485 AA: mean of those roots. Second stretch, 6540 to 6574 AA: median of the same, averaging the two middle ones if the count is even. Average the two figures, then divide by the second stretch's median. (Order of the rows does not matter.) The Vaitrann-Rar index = 1.01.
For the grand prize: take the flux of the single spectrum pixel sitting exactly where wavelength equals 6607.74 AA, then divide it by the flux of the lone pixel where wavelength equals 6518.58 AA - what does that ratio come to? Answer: 0.98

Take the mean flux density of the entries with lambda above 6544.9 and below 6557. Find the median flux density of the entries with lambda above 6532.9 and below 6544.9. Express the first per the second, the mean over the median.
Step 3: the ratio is 0.97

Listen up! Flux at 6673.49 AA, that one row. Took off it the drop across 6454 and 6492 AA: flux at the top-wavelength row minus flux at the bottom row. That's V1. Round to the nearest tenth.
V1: 21.1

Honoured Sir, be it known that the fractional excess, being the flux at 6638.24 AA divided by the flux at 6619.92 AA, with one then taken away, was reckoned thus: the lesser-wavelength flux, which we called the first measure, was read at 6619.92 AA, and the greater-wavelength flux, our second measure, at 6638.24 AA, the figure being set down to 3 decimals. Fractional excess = 0.010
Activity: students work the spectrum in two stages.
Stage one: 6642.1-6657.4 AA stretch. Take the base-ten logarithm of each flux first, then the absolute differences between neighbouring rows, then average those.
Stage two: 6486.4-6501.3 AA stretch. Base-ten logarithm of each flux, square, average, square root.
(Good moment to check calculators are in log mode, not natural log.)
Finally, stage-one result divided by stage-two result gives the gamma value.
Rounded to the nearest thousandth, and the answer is 0.010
